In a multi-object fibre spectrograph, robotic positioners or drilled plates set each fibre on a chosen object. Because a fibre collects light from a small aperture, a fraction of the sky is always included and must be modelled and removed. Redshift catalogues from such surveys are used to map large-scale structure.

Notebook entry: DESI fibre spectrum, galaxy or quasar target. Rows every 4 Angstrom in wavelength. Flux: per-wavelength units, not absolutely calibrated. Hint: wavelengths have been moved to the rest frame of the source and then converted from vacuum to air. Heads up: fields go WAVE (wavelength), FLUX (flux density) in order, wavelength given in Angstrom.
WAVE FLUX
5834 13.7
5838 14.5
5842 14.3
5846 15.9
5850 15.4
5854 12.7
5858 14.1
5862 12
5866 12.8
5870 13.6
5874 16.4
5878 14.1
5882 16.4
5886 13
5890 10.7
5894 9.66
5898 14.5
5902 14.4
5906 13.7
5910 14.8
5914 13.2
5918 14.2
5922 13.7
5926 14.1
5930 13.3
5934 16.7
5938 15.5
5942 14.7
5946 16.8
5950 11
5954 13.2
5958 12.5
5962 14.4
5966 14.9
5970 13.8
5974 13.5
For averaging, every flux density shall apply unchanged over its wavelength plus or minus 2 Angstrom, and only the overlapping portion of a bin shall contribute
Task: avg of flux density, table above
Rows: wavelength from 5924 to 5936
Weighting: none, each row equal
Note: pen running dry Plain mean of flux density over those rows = 14.7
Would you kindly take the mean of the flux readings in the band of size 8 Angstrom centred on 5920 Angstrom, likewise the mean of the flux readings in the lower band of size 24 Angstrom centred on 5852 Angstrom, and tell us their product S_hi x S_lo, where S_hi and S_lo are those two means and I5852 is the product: 196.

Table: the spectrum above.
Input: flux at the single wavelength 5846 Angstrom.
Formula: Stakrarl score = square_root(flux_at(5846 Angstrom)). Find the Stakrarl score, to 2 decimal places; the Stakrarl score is 3.99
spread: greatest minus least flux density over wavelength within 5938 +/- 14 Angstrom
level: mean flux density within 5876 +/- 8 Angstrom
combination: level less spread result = 9.3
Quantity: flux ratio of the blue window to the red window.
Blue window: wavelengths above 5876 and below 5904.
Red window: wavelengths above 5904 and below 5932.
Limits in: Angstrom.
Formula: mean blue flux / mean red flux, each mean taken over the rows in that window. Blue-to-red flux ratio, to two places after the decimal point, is 0.96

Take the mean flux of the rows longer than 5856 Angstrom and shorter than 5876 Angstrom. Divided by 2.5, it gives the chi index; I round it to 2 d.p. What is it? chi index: 5.51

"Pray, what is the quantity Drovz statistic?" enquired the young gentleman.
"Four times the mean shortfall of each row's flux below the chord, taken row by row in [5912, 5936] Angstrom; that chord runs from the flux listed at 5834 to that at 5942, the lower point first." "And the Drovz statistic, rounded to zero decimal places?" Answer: 1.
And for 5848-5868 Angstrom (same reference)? 2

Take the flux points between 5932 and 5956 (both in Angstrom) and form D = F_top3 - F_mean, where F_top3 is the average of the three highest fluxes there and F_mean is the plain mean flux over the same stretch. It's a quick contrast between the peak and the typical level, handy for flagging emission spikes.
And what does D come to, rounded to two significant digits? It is 1.7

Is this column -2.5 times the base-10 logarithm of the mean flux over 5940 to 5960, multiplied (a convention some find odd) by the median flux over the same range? -37.4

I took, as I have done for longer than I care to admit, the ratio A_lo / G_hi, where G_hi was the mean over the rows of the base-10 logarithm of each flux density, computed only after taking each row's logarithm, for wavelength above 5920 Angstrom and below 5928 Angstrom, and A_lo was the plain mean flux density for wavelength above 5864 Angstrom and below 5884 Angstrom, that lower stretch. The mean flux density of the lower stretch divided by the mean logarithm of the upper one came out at 12.8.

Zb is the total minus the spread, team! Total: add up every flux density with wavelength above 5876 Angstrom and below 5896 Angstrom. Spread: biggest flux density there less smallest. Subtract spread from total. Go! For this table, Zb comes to 57.1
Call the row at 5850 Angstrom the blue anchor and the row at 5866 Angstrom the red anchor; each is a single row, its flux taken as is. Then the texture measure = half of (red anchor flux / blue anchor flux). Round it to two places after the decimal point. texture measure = 0.42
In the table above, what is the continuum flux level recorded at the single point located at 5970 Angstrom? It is 13.8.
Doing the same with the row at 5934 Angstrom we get 16.7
